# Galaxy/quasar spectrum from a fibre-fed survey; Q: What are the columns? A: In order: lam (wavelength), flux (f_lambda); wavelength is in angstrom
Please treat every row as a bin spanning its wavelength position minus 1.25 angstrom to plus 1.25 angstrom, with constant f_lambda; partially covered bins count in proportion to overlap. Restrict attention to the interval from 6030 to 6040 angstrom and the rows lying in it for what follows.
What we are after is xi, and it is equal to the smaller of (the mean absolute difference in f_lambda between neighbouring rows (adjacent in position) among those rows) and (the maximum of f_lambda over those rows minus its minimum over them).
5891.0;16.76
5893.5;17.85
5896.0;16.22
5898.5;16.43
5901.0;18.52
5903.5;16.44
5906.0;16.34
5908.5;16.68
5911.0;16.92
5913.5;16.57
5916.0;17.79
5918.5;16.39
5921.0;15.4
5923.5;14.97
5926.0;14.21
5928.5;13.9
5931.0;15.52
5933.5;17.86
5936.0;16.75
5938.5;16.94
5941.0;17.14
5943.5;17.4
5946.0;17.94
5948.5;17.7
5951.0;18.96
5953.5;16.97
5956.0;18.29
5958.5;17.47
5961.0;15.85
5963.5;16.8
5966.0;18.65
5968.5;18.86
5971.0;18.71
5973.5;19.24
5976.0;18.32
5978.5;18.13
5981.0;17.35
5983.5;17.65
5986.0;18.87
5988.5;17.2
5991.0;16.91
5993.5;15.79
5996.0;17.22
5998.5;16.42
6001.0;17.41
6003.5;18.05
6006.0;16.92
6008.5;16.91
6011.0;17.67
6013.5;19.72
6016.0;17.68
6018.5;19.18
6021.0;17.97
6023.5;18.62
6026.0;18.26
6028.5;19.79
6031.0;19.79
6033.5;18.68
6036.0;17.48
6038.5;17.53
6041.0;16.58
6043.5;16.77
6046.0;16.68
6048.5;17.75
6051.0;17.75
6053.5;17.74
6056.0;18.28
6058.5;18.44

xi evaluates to 0.79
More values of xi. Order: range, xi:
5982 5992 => 1.06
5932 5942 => 0.50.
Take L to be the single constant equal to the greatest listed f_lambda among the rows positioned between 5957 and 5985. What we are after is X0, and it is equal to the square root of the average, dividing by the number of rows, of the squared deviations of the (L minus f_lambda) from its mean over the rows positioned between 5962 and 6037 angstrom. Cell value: 1.01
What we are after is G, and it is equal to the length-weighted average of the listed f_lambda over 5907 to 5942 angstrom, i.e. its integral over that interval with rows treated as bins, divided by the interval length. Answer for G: 16.2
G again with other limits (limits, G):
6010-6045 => 18.3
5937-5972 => 17.7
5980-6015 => 17.4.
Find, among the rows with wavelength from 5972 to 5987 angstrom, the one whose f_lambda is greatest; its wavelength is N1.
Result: 5973.5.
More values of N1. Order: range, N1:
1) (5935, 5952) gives 5951.0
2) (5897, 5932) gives 5901.0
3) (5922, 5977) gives 5973.5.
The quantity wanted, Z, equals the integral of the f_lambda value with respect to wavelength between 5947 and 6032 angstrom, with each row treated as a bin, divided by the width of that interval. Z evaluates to 17.9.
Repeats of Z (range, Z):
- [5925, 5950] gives 16.6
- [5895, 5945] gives 16.4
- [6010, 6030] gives 18.6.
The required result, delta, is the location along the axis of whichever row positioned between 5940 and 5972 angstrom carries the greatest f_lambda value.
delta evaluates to 5951.0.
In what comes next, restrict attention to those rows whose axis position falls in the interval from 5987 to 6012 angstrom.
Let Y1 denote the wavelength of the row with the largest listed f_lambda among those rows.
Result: 6003.5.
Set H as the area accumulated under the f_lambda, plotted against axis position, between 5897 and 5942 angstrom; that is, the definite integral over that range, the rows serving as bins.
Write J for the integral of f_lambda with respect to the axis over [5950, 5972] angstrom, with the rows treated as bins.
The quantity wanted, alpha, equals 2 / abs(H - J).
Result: 0.006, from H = 737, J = 392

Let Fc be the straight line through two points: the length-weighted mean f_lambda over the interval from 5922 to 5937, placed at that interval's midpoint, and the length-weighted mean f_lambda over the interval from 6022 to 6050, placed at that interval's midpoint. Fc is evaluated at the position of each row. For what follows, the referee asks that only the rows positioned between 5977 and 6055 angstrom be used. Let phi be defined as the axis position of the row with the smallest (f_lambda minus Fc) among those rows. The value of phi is 6046.0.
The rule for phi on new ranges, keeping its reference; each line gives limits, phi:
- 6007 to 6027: 6008.5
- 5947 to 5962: 5961.0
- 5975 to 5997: 5993.5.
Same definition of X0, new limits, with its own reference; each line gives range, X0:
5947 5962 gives 0.98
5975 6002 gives 0.82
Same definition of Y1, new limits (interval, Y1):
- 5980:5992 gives 5986.0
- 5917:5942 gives 5933.5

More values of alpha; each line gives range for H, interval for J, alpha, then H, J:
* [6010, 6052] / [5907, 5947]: 0.019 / 761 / 656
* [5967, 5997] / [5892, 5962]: 0.003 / 536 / 1174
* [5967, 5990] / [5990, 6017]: 0.041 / 420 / 468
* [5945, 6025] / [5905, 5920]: 0.002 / 1424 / 251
